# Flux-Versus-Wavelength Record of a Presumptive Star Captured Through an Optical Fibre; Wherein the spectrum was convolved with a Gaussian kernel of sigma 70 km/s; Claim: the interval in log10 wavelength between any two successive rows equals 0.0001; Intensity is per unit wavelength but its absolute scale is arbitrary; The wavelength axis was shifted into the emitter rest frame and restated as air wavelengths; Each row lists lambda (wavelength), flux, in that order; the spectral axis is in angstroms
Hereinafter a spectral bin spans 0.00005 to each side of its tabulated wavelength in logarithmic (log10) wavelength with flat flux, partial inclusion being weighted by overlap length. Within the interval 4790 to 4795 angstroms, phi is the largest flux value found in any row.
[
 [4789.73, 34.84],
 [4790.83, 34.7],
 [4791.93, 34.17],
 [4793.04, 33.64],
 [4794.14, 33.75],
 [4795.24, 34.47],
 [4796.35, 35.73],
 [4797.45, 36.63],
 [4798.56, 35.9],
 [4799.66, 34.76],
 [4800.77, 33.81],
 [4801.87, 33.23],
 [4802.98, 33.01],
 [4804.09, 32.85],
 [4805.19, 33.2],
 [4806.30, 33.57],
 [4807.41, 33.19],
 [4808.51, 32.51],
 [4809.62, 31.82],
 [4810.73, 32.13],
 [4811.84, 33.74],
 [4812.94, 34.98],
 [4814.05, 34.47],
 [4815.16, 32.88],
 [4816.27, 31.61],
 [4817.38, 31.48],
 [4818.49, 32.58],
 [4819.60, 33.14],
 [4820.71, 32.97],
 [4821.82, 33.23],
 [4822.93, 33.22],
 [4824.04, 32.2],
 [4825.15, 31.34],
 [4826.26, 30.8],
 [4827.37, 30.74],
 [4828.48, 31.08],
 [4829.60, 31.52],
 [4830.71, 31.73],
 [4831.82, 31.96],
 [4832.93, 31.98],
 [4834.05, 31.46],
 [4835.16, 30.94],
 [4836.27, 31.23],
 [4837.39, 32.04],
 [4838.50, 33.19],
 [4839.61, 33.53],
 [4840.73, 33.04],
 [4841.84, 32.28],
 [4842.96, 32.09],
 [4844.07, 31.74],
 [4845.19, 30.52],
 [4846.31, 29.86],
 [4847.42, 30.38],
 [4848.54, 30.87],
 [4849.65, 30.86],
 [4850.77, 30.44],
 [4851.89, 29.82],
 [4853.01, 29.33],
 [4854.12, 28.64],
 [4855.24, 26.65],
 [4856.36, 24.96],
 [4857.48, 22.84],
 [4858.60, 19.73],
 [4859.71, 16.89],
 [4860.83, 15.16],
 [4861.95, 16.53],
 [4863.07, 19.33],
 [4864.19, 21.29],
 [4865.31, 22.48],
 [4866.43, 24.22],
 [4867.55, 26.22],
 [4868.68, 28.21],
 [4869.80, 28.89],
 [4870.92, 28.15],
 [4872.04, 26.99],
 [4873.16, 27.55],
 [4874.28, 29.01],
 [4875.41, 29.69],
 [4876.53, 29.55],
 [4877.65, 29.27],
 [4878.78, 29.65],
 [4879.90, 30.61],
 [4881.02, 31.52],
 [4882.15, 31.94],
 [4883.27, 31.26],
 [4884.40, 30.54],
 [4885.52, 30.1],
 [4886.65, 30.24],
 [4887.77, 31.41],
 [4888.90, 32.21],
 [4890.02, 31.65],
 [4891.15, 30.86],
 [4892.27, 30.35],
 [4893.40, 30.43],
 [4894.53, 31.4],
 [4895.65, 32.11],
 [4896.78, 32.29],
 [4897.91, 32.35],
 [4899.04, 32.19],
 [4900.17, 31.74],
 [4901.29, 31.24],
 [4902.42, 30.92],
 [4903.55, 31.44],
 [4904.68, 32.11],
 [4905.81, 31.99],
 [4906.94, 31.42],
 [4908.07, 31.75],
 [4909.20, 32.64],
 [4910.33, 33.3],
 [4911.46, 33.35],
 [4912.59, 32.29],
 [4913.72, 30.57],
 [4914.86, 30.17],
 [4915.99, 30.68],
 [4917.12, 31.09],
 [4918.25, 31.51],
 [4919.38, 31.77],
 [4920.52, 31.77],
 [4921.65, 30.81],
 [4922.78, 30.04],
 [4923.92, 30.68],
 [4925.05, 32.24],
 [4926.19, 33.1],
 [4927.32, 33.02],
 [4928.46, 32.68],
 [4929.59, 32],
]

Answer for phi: 34.7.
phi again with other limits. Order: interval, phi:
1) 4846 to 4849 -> 30.87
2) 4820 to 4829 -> 33.23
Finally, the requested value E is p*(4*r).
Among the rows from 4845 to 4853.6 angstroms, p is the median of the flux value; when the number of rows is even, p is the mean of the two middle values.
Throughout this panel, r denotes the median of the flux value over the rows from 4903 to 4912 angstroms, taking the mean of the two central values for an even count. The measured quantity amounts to 3899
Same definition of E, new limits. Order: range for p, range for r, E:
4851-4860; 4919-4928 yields 3279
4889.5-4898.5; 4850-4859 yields 3486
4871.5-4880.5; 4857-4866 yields 2298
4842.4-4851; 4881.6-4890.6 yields 3847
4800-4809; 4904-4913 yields 4276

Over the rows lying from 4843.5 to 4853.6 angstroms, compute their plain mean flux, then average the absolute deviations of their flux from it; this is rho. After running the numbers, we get 0.5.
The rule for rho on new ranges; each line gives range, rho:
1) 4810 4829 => 1.0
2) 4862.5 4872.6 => 2.9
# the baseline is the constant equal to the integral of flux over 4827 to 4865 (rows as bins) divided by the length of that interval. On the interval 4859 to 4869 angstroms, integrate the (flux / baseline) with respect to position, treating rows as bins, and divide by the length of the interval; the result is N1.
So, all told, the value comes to 0.74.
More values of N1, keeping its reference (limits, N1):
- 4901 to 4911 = 1.13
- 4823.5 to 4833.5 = 1.11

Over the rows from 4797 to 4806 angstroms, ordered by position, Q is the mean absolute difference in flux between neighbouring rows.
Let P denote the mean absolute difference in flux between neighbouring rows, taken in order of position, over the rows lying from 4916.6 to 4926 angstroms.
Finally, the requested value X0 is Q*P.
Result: 0.39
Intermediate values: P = 0.66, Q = 0.59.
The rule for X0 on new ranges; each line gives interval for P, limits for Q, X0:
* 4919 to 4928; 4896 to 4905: 0.27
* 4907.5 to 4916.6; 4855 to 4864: 1.69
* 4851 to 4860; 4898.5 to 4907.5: 0.83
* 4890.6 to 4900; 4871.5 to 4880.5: 0.24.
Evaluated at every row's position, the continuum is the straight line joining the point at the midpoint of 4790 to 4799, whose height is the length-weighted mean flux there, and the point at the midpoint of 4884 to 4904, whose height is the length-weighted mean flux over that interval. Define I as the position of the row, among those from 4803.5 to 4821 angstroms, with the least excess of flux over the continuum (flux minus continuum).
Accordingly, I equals 4817.38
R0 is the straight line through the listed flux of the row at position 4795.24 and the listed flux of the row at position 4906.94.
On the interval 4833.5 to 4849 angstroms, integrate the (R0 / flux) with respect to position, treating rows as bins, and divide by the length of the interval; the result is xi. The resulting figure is 1.05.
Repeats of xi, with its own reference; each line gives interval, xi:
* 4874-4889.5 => 1.05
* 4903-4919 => 0.99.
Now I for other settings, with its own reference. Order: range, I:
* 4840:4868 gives 4860.83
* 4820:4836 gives 4827.37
